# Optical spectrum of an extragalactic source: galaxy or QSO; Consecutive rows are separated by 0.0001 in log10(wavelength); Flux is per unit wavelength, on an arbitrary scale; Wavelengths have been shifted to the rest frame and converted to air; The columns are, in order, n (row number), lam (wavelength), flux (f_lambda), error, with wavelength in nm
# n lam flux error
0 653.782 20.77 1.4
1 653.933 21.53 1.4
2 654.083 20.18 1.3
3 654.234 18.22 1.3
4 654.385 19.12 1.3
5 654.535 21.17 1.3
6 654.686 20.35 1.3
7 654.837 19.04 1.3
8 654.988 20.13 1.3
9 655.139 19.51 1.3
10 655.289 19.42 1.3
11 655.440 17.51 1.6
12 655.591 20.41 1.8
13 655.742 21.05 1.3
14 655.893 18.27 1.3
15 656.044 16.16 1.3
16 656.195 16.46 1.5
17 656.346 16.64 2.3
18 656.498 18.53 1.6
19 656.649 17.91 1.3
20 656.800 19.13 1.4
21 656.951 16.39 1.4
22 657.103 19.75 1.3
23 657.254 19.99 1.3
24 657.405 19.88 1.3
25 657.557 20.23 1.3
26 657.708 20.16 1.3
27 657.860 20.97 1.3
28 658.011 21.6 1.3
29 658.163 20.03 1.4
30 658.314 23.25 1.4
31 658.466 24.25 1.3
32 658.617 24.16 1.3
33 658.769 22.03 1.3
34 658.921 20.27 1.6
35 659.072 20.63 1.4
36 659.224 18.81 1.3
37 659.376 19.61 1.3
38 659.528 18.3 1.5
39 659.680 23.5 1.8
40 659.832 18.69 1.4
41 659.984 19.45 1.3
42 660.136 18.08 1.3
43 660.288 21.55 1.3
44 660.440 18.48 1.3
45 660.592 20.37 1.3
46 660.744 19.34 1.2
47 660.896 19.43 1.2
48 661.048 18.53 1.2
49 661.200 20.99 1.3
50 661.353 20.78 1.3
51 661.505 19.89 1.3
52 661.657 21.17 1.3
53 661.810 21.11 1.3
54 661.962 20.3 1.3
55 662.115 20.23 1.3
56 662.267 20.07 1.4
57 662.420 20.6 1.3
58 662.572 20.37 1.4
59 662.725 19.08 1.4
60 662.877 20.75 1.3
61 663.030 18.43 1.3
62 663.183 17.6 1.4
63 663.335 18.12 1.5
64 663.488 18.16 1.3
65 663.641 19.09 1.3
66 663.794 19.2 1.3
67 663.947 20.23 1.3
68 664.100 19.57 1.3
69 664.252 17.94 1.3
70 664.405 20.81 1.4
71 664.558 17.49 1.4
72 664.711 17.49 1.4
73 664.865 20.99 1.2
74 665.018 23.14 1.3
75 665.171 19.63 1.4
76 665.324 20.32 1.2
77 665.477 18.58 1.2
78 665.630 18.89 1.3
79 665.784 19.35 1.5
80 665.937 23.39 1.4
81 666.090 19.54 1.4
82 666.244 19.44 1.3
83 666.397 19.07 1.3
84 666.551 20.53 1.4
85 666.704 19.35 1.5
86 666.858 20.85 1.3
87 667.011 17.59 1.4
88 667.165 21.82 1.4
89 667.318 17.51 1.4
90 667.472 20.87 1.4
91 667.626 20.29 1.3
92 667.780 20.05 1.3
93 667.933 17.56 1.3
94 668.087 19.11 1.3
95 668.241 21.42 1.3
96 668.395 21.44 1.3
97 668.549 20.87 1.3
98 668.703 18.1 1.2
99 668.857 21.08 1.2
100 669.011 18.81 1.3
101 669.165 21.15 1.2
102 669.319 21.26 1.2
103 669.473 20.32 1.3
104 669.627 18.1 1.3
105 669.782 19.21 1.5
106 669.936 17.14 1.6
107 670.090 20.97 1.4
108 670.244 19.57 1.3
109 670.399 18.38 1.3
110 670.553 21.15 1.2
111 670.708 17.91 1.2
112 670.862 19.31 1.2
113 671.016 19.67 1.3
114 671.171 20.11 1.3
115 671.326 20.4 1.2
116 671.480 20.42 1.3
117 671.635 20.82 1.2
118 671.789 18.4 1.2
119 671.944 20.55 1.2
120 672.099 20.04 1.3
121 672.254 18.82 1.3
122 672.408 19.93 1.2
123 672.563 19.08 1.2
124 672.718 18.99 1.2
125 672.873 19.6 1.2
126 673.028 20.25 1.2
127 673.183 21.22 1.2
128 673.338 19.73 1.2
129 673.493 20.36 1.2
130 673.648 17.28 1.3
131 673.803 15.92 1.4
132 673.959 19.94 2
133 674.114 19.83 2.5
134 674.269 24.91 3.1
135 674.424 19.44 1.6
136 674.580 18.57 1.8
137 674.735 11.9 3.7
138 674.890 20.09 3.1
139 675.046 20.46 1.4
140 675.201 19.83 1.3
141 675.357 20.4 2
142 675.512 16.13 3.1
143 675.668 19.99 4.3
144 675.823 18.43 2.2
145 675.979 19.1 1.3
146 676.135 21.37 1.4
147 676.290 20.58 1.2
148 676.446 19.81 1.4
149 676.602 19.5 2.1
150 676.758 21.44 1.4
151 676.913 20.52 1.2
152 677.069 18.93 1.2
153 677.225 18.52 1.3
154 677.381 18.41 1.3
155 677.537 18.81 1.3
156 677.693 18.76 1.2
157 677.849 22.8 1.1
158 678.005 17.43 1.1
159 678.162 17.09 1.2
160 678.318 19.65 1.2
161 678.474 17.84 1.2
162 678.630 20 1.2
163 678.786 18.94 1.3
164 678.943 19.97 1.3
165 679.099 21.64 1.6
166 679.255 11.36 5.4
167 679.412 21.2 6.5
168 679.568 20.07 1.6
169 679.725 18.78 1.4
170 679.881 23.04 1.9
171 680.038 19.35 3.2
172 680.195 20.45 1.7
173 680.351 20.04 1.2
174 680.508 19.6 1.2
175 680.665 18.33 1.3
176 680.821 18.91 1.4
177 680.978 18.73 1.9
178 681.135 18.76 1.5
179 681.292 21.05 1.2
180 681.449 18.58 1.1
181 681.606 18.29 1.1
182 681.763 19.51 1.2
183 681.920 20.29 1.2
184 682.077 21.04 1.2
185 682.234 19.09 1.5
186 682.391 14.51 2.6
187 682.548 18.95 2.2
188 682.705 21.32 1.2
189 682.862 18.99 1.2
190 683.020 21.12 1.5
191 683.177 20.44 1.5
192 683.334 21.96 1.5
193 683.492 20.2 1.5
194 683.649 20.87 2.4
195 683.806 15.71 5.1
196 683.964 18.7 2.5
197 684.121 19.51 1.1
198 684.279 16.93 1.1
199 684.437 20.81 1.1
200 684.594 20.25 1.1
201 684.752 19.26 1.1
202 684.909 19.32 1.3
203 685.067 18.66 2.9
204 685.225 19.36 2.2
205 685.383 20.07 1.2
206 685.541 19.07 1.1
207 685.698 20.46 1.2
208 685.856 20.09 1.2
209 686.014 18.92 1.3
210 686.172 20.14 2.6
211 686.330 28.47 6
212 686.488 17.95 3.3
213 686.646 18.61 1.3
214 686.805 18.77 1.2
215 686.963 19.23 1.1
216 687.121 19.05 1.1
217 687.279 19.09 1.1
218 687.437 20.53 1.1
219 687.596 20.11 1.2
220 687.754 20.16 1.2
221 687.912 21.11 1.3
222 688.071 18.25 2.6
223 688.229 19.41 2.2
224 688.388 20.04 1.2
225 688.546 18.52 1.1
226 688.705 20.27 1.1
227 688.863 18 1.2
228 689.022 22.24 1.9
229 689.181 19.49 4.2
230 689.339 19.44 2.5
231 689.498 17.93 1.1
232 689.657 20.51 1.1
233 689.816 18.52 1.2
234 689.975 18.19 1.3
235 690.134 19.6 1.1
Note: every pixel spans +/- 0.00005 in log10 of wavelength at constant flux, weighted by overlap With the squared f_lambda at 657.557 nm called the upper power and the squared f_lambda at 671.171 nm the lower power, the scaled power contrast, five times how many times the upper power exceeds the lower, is 5.06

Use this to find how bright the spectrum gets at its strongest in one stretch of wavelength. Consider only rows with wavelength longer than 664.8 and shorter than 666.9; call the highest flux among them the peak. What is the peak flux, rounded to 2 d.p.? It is 23.39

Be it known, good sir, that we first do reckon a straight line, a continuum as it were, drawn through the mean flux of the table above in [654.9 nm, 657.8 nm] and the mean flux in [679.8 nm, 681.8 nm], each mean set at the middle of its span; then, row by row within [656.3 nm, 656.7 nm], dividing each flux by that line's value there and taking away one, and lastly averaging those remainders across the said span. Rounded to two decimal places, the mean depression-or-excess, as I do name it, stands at -0.06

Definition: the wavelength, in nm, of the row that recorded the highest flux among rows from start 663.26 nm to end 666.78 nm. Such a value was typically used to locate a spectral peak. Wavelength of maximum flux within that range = 665.937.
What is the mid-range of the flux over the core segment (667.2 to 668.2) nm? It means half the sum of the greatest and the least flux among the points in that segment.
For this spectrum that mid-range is 19.2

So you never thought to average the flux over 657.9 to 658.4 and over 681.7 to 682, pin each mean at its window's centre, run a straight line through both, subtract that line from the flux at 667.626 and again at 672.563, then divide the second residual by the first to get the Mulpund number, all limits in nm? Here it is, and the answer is 2.3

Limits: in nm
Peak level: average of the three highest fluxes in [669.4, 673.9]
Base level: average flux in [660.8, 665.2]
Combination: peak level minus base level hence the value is 1.42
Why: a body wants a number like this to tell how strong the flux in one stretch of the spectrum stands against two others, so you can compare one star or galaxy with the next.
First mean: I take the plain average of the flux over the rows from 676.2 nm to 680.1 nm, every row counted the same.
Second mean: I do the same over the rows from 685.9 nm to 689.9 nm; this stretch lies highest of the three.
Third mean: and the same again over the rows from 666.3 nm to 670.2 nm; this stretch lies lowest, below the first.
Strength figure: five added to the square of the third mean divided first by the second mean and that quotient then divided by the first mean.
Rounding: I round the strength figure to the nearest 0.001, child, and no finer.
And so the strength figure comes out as 6.020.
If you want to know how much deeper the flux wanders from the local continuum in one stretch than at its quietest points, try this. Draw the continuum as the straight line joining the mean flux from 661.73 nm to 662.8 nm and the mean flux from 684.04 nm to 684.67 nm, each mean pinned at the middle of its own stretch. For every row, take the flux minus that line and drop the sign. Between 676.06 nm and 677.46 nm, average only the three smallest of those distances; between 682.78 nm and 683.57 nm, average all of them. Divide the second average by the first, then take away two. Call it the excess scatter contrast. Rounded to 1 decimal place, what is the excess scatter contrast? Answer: 1.8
